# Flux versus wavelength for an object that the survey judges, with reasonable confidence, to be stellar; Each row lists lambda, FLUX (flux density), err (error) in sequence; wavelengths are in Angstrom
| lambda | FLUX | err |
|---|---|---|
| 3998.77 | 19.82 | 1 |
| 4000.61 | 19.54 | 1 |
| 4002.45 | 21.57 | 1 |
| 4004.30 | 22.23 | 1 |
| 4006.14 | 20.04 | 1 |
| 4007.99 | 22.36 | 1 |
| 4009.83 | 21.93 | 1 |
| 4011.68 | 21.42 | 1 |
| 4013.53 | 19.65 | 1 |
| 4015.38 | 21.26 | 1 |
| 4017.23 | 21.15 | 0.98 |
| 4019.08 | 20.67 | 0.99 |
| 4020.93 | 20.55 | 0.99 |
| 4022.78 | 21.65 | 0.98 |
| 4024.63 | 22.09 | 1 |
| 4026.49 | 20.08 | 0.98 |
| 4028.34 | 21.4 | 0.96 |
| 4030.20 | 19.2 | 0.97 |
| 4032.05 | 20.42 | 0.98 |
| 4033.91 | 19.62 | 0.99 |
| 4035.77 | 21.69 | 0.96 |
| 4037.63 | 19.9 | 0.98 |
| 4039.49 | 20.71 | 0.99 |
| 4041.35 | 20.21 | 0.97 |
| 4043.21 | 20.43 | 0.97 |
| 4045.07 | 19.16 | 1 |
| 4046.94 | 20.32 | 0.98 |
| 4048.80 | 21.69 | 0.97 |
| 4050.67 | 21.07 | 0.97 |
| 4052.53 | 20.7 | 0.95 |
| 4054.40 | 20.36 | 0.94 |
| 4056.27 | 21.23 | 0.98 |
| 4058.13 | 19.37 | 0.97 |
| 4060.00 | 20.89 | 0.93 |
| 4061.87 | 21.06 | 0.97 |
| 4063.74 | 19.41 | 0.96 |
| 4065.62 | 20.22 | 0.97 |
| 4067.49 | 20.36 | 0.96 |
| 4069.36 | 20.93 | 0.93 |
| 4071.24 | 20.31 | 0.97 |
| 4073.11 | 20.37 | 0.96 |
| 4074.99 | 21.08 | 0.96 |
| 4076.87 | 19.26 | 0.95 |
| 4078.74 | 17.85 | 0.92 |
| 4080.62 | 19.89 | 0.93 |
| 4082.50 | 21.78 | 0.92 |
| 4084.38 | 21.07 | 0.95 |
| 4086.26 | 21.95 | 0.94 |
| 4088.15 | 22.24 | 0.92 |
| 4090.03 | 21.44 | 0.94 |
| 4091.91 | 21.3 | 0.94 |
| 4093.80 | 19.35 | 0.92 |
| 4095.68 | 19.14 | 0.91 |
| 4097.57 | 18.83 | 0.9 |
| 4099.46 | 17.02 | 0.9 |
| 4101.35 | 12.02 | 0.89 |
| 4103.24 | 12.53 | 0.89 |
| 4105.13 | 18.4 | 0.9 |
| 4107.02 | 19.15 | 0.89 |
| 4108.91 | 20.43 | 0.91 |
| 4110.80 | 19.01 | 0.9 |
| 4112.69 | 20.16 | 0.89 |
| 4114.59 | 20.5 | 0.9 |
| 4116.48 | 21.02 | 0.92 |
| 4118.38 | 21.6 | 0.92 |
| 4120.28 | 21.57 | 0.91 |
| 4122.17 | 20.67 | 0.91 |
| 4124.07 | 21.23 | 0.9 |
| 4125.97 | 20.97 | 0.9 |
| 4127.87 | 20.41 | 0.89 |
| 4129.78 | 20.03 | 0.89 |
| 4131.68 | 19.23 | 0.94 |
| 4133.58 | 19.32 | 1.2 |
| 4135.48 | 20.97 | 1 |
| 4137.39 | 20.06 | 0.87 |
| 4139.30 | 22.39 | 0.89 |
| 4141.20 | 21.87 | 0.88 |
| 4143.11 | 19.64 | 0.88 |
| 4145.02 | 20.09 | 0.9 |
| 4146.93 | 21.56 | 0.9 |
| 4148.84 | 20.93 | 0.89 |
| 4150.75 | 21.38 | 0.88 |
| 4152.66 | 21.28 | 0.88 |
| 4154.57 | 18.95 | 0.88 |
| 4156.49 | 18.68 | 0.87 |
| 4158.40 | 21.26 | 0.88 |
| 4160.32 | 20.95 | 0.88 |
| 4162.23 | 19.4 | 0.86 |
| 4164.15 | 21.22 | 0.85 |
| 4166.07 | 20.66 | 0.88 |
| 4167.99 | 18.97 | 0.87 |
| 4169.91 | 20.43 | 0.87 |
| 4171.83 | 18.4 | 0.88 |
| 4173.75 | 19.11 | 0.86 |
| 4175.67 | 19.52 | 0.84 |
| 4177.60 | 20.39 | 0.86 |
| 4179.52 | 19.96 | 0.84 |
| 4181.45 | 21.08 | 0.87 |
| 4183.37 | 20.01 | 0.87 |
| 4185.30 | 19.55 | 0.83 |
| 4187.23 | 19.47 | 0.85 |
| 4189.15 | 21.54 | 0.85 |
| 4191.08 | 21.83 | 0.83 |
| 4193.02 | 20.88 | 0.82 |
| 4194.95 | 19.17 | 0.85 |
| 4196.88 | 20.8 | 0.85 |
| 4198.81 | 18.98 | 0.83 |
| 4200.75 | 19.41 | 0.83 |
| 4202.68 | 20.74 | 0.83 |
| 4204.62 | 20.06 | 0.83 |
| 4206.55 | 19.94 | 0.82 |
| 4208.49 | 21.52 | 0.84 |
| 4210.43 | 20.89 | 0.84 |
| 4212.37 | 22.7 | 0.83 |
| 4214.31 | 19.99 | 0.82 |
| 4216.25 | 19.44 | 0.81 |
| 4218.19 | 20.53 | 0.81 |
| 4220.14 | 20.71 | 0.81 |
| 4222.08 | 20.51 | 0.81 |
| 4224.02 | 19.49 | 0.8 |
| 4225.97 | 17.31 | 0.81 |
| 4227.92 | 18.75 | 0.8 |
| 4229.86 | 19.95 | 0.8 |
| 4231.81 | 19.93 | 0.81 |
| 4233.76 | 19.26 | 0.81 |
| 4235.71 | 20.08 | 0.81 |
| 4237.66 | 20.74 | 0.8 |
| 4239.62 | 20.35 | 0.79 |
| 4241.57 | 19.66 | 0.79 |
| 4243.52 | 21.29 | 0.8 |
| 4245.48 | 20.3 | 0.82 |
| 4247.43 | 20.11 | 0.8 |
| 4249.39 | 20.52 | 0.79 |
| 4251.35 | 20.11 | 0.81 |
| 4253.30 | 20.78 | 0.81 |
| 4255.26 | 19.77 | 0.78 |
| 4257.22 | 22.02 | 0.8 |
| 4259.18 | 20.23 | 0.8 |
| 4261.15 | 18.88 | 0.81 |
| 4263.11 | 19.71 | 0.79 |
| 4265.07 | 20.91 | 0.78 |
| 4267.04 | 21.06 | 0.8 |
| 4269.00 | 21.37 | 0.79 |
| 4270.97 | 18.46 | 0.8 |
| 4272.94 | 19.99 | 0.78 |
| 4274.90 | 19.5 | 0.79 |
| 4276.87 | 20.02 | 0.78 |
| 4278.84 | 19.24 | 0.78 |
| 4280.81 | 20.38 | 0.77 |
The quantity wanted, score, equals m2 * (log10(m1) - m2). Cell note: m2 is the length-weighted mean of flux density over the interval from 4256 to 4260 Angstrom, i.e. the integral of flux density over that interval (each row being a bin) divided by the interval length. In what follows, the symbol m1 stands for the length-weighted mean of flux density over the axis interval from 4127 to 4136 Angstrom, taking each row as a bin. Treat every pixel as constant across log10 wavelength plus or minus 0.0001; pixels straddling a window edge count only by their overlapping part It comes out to -417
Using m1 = 19.9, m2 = 21.1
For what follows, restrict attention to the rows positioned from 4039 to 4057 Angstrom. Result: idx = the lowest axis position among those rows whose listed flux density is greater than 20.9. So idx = 4048.80 Angstrom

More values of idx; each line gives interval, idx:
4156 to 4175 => 4158.40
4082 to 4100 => 4082.50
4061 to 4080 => 4061.87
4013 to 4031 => 4015.38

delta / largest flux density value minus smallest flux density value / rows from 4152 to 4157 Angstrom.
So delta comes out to 2.6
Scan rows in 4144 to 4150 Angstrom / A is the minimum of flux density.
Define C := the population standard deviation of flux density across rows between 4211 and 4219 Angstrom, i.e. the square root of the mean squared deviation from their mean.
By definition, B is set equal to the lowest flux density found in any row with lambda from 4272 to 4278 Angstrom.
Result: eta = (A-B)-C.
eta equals -0.6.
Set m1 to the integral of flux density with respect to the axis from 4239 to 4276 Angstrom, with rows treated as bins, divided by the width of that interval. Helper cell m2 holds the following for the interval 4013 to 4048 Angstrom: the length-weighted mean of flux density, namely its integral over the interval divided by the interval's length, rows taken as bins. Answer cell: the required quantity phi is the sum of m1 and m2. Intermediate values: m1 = 20.3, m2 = 20.5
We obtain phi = 40.8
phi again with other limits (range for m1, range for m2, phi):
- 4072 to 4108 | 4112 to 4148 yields 39.9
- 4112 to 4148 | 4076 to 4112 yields 39.8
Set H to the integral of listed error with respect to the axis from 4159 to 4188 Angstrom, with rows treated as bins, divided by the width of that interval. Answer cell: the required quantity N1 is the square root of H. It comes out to 0.928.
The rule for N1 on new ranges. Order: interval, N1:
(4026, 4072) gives 0.984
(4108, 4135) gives 0.964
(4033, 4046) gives 0.990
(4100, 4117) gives 0.948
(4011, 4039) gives 0.992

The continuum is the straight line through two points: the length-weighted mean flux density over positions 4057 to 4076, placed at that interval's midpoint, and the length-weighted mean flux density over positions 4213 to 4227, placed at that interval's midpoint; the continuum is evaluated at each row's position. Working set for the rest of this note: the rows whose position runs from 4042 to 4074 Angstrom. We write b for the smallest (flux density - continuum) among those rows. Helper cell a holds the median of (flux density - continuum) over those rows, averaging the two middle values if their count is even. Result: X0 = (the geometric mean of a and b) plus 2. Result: 2.23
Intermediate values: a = -0.04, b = -1.3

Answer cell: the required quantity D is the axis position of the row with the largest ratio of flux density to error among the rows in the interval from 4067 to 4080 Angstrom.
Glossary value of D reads 4069.36 Angstrom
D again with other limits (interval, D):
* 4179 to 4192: 4191.08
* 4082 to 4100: 4088.15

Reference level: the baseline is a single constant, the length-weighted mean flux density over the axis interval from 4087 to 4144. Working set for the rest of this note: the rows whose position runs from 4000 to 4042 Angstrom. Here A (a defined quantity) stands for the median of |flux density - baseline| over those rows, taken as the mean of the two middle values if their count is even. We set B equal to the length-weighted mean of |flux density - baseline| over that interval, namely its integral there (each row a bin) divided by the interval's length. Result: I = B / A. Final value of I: 1.24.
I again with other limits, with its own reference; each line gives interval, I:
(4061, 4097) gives 0.95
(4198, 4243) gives 1.34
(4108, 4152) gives 1.16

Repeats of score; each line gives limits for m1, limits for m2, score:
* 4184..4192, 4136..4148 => -410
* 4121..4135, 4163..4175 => -366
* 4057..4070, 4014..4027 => -415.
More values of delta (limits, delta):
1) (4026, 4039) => 2.5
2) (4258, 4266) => 2.0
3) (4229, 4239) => 1.5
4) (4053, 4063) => 1.9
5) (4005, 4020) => 2.7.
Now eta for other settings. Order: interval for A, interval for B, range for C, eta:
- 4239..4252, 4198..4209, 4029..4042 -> -0.1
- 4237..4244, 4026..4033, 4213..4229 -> -0.6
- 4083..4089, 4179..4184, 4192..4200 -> 0.2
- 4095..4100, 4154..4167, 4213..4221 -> -2.2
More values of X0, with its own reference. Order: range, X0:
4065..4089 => 2.14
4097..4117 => 5.16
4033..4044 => 2.41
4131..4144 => 2.22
